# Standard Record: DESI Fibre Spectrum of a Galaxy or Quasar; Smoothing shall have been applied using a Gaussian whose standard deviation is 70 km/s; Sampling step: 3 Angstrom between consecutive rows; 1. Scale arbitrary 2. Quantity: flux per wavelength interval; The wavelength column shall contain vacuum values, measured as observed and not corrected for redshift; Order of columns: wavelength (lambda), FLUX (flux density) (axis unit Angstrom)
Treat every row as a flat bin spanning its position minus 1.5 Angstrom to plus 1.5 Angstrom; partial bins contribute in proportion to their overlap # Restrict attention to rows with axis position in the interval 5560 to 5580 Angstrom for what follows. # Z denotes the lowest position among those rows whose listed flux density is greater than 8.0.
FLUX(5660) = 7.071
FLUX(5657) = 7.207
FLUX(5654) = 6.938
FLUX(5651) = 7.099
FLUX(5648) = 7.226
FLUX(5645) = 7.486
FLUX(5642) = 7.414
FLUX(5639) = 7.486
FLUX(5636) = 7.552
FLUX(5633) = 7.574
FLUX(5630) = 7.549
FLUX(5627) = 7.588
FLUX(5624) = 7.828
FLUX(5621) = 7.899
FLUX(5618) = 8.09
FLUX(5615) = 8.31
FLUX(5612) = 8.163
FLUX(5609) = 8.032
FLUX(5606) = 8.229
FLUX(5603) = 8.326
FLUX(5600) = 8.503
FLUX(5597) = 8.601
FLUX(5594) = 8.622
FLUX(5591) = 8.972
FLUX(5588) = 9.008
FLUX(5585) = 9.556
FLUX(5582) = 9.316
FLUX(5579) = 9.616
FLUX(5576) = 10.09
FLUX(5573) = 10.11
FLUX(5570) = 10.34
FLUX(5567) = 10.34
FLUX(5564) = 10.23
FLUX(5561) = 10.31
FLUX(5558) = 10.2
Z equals 5561 Angstrom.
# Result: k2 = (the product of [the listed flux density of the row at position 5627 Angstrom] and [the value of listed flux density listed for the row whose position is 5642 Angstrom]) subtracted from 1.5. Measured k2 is -55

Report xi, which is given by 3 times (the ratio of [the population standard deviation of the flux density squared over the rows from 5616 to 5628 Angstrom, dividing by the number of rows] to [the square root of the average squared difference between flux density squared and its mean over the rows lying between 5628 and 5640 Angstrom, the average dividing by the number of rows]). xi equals 17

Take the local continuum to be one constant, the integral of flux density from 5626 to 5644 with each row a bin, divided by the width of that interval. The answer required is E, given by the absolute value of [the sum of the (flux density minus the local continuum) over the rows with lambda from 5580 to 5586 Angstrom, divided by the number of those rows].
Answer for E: 1.9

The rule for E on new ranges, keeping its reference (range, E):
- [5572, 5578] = 2.6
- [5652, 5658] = 0.5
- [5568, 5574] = 2.7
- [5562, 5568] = 2.8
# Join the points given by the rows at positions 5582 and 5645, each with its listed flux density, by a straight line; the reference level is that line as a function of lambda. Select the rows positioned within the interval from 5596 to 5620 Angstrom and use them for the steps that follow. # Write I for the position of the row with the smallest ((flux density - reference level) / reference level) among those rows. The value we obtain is 5609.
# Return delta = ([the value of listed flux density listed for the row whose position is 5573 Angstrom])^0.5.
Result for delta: 3.18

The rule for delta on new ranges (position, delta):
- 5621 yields 2.81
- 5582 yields 3.05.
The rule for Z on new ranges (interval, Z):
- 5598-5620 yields 5600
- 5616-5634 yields 5618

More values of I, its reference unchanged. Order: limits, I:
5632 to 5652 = 5633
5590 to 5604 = 5603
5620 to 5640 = 5627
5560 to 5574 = 5561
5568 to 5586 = 5582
